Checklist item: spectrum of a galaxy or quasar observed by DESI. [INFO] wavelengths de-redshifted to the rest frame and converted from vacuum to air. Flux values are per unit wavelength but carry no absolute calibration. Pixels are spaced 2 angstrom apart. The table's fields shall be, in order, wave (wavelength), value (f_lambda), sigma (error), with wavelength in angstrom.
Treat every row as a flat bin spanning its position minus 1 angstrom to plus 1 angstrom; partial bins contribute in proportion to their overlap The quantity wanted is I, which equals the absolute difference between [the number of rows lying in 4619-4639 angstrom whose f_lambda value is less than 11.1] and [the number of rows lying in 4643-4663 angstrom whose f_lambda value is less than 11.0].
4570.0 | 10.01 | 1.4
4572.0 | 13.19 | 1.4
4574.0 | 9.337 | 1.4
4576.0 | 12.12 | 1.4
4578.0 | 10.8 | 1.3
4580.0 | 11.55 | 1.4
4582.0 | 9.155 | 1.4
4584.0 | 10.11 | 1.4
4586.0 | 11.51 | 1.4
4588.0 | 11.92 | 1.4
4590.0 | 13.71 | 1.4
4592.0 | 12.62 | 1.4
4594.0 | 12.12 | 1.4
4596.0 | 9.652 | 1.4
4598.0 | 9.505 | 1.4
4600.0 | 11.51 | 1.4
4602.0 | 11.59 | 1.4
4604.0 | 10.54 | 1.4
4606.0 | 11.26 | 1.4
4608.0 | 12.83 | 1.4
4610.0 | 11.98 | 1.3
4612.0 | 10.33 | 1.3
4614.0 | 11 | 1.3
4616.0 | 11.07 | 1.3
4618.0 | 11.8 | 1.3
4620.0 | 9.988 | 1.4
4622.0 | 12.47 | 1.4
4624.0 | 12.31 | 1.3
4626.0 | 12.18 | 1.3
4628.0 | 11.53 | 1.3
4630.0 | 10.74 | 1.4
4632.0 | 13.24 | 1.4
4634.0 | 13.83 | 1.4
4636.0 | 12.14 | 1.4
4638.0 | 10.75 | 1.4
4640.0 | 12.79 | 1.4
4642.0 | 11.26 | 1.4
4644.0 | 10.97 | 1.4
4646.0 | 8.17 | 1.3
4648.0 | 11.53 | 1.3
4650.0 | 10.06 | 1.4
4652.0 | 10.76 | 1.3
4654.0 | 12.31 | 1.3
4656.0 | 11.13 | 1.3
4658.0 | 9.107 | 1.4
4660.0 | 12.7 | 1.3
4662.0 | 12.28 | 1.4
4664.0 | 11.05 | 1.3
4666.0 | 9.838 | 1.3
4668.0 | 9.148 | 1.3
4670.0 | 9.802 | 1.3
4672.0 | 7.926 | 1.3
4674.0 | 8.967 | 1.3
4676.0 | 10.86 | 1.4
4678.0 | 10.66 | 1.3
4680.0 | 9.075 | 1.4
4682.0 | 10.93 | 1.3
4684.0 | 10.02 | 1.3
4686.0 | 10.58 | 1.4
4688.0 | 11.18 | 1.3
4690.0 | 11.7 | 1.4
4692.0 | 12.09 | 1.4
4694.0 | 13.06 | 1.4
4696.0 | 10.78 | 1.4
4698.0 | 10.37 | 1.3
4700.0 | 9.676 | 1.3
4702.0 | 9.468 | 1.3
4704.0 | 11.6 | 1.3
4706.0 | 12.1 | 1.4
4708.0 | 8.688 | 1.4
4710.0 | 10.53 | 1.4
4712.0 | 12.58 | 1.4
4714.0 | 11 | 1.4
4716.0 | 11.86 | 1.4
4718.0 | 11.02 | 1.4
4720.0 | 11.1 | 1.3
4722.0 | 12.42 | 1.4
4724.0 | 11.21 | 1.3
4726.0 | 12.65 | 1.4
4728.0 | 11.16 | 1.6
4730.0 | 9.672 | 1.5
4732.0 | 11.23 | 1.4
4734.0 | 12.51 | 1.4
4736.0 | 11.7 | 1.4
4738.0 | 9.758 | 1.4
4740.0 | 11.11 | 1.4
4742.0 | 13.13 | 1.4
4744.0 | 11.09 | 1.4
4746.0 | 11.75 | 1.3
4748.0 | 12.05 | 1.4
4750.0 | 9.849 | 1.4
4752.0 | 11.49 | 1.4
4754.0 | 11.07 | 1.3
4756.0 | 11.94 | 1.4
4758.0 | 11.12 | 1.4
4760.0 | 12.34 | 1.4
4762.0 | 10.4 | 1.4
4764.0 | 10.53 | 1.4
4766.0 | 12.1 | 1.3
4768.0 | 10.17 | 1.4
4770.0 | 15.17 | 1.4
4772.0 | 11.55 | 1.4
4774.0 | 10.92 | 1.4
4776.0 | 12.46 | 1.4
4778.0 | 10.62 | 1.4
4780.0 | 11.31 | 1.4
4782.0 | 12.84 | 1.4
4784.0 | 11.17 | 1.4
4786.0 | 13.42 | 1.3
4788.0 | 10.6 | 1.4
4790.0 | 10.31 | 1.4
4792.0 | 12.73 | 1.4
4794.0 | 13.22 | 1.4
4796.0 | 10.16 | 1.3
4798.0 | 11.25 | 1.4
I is 2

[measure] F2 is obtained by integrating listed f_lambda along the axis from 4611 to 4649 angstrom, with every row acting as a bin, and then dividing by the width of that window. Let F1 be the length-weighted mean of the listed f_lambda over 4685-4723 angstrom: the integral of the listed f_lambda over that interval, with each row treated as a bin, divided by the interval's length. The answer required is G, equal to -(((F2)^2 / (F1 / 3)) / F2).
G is -3.1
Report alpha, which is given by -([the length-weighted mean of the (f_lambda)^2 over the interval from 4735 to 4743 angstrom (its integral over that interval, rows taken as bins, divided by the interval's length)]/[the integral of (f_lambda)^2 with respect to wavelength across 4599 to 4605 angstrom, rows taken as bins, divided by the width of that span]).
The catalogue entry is -1.05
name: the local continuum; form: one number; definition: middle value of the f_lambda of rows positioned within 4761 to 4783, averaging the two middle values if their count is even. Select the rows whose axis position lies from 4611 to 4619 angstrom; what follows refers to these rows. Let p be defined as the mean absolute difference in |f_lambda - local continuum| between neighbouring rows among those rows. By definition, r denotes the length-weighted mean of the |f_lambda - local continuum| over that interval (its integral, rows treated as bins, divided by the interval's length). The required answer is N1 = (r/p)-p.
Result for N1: 1.2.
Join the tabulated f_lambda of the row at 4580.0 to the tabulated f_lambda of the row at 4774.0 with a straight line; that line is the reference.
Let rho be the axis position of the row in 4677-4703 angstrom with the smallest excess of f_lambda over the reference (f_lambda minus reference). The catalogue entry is 4680.0 angstrom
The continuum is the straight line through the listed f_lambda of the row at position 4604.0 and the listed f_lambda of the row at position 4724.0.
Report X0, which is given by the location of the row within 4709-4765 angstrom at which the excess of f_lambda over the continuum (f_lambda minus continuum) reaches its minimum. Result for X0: 4730.0 angstrom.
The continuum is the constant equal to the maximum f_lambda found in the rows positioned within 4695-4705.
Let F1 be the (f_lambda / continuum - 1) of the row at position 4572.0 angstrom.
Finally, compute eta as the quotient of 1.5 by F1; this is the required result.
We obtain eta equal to 11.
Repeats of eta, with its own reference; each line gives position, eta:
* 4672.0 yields -5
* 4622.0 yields 20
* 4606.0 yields -51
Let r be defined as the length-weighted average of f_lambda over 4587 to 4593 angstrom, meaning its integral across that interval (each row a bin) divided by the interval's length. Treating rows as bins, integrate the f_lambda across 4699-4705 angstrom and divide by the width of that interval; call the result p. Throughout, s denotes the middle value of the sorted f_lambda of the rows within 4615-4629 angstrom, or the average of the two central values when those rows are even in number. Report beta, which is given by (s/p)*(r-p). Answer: 2.9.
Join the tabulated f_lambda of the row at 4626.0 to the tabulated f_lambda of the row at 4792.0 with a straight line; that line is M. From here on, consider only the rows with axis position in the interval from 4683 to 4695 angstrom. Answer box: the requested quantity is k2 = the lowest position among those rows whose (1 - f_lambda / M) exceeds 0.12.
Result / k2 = 4684.0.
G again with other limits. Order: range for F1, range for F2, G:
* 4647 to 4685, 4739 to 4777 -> -3.3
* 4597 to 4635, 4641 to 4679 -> -2.7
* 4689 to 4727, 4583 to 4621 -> -3.0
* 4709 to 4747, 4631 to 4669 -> -2.9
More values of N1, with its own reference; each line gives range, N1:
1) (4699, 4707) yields 0.8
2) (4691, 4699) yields 0.3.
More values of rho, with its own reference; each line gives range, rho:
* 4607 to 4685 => 4672.0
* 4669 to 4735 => 4672.0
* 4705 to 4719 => 4708.0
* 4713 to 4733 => 4730.0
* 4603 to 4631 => 4620.0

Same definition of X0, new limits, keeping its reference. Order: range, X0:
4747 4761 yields 4750.0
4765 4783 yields 4768.0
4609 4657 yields 4646.0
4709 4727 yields 4710.0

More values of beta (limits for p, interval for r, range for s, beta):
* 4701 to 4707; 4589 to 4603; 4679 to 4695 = 0.5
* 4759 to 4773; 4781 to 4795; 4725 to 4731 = 0.3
